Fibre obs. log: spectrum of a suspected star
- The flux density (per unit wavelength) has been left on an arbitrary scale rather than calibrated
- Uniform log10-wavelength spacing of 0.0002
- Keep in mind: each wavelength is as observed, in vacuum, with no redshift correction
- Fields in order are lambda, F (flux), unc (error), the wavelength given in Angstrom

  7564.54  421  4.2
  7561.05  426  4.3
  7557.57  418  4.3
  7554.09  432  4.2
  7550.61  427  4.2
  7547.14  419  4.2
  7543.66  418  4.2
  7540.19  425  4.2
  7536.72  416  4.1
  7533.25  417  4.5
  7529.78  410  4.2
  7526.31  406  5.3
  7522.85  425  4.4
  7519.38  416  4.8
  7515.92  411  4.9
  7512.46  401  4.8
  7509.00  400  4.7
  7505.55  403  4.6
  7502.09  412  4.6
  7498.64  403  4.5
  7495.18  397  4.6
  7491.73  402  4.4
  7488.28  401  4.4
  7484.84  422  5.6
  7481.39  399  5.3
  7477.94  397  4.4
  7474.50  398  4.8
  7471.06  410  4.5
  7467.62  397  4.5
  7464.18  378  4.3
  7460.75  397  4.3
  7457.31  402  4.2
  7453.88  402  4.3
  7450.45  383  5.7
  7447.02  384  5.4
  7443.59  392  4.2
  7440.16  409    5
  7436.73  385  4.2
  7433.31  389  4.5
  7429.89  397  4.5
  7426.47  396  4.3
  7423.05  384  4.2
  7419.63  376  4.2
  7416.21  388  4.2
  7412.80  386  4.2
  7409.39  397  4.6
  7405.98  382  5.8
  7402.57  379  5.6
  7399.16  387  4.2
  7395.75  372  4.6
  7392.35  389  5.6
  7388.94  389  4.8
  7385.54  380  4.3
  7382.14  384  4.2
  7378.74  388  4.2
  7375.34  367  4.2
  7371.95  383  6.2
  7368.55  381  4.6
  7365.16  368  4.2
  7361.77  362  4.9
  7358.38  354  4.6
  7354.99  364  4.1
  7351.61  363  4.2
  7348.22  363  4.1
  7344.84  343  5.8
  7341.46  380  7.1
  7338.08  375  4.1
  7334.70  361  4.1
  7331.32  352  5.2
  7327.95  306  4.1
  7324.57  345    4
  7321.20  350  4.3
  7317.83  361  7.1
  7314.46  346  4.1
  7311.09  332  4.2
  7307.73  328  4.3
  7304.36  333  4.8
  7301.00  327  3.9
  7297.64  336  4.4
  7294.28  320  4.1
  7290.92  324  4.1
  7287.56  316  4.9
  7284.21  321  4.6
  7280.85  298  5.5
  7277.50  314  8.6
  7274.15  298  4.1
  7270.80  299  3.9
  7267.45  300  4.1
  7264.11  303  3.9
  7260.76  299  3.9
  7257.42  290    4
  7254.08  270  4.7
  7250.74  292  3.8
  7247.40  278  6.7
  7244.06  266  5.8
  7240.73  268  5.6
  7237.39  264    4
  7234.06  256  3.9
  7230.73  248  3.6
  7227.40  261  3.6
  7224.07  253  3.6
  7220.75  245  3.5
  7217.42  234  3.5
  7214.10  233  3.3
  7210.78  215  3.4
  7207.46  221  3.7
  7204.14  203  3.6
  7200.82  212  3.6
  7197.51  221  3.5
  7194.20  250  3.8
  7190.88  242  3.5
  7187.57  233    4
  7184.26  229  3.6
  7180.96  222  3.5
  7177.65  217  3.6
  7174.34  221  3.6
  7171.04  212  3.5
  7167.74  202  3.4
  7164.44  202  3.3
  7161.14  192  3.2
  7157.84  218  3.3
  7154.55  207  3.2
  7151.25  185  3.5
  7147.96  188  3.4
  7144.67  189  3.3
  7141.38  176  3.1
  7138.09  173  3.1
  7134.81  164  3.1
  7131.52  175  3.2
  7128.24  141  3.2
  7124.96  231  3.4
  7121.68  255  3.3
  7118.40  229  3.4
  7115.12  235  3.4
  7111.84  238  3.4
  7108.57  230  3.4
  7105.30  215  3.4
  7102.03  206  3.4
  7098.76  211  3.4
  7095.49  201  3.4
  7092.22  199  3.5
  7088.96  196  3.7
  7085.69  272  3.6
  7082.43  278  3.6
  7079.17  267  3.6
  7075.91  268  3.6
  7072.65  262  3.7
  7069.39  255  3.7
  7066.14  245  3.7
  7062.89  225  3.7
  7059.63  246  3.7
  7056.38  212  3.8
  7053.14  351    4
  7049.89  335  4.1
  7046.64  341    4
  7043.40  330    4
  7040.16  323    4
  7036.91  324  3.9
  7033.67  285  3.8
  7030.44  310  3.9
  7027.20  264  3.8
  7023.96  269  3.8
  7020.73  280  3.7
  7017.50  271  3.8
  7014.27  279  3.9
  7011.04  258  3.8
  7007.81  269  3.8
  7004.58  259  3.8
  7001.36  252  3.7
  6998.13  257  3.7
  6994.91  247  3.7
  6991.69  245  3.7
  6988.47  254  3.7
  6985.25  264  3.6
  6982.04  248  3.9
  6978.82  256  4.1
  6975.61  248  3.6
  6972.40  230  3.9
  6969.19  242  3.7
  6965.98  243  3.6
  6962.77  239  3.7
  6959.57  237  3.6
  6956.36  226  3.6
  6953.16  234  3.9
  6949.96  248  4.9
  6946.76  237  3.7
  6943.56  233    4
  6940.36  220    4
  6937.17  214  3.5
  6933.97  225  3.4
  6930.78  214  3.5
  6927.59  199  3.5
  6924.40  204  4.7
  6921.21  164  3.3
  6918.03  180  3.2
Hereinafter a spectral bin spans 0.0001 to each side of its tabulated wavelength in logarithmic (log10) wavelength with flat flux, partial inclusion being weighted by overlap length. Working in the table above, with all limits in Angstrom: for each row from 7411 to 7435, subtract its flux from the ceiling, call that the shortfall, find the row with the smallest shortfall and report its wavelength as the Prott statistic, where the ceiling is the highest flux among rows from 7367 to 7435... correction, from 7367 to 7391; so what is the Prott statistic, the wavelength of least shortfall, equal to 7429.89 Angstrom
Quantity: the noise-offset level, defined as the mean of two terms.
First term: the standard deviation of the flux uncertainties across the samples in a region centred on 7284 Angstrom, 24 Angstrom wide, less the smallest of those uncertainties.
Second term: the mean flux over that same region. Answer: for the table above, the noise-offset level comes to 155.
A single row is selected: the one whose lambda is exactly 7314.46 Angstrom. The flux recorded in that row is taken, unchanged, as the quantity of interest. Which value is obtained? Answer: 346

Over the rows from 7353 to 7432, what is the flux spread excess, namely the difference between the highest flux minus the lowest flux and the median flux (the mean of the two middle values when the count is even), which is -340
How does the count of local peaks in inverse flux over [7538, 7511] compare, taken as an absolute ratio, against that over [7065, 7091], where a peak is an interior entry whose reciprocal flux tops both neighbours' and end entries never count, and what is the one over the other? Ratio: 1.00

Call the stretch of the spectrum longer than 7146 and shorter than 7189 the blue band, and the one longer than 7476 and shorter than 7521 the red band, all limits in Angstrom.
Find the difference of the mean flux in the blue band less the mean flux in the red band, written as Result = -195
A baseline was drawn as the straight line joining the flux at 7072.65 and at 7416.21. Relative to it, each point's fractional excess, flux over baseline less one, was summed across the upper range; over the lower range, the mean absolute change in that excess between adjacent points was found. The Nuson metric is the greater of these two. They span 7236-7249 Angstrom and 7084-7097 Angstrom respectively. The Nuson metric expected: 0.10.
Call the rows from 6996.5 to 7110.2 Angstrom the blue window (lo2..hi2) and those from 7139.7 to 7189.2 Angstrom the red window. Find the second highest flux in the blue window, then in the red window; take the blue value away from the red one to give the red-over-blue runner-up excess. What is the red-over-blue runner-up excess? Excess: -112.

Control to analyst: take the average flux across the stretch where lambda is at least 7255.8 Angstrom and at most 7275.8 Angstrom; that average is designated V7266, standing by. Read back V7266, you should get 298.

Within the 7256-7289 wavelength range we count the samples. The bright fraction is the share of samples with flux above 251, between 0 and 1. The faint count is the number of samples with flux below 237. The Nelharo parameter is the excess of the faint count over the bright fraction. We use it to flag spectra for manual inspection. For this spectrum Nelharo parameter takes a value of -1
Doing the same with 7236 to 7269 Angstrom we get -1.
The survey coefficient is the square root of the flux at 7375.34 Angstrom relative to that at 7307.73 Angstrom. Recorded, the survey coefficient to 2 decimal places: 1.06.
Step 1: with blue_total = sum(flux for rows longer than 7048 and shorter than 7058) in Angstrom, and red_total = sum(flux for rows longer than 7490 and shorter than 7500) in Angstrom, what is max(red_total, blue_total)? 1202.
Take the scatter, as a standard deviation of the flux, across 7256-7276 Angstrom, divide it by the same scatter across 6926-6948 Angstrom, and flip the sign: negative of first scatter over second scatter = -0.3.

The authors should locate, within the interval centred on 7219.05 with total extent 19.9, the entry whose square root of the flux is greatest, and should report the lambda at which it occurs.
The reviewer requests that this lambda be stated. 7227.40 Angstrom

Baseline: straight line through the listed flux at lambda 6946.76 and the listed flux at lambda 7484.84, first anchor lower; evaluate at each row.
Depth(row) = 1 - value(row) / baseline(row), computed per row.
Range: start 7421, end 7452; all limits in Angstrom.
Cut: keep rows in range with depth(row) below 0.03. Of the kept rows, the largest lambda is 7440.16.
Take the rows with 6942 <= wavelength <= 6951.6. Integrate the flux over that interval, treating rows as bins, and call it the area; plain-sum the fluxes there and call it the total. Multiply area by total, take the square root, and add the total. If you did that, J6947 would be 2002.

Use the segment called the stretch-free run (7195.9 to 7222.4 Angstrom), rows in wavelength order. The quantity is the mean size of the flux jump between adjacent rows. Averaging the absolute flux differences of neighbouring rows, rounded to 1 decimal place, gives 10.3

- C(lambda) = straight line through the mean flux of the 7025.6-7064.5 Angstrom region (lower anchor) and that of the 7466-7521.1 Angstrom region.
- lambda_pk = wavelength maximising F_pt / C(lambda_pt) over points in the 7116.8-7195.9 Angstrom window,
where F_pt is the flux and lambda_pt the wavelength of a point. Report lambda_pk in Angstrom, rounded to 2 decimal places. 7121.68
